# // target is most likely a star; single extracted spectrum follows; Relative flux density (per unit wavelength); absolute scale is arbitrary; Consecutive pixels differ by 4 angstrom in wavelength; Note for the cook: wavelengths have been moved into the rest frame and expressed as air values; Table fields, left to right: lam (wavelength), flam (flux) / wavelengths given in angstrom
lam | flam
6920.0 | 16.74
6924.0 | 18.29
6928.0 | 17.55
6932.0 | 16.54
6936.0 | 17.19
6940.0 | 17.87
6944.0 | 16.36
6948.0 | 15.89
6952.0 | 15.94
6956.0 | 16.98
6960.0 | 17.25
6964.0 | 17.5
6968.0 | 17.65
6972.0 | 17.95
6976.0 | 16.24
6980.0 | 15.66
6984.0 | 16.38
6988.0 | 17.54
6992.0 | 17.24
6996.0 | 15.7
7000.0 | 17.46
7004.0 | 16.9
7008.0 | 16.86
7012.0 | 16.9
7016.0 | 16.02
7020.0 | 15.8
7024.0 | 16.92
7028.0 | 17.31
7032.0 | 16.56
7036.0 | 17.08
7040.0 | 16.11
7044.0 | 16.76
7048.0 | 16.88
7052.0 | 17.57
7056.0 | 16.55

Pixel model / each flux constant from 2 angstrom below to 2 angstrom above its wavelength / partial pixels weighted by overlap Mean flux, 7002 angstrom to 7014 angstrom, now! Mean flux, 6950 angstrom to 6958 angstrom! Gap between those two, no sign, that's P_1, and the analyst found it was 0.43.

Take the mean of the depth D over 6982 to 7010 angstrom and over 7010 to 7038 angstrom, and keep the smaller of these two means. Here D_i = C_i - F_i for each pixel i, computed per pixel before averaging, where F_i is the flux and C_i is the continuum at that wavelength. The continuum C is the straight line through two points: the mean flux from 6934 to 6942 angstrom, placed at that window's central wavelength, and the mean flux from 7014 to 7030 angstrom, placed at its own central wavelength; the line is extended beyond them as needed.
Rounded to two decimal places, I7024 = -0.17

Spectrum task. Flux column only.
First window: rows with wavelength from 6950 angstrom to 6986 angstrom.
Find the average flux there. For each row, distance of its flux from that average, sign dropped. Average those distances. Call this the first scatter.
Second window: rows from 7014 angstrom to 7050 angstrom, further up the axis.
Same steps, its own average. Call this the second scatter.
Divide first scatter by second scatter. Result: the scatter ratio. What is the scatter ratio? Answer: 1.6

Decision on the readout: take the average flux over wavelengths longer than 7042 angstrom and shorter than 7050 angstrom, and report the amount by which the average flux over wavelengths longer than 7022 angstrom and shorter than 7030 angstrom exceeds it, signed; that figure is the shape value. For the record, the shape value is 0.3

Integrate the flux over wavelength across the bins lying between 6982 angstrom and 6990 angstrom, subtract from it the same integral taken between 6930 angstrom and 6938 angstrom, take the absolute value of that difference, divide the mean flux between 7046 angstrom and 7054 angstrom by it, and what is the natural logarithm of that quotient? 3.12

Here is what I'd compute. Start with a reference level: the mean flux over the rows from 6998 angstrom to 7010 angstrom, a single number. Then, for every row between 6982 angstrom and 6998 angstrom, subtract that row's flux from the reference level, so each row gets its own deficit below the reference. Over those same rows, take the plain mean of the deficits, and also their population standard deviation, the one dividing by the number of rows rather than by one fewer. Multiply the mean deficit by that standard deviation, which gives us 0.26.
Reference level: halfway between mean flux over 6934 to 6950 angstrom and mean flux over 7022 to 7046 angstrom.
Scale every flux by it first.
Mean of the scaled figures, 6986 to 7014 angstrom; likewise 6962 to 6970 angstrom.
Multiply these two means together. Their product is 1.05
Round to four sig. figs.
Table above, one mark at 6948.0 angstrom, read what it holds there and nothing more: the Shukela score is 15.89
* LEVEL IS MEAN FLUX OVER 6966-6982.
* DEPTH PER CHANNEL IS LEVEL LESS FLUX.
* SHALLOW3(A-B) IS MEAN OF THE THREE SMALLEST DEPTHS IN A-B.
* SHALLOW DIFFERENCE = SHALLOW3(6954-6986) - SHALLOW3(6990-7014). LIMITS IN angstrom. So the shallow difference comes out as -0.50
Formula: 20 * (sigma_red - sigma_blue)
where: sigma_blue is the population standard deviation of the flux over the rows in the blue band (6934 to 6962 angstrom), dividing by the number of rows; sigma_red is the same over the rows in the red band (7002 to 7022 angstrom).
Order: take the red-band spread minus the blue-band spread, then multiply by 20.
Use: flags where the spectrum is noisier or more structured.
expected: -4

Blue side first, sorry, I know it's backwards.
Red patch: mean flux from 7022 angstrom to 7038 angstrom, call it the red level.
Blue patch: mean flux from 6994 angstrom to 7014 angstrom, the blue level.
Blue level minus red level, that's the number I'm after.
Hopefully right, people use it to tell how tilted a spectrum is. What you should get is -0.20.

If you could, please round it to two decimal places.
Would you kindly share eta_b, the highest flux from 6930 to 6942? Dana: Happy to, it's 17.87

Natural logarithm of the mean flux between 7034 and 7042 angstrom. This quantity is 2.81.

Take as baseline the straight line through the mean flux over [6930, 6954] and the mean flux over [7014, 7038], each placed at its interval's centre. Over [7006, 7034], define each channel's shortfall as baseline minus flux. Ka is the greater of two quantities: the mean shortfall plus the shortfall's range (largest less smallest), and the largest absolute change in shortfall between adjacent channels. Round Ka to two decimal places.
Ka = 1.50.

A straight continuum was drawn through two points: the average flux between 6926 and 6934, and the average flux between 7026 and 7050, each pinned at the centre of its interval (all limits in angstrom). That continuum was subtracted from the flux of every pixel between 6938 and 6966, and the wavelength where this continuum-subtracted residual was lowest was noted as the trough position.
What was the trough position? 6948.0 angstrom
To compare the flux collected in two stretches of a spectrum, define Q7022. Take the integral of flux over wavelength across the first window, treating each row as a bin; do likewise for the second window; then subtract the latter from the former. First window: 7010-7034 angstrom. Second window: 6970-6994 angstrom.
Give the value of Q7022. -6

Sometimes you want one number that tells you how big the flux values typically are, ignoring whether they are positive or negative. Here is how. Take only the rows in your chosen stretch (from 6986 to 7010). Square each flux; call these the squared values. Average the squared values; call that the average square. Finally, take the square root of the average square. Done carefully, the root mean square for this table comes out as 17.0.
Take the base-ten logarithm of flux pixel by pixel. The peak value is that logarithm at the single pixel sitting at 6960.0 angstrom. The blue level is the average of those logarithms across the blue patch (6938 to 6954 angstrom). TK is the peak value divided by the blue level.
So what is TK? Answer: 1.02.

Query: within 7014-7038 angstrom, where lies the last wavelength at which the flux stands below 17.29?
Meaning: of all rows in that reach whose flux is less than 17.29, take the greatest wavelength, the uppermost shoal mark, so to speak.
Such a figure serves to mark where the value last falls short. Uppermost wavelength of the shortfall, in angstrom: 7036.0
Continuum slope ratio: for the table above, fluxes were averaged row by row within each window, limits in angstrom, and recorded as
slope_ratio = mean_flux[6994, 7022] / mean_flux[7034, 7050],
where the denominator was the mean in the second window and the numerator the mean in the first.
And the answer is 0.989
